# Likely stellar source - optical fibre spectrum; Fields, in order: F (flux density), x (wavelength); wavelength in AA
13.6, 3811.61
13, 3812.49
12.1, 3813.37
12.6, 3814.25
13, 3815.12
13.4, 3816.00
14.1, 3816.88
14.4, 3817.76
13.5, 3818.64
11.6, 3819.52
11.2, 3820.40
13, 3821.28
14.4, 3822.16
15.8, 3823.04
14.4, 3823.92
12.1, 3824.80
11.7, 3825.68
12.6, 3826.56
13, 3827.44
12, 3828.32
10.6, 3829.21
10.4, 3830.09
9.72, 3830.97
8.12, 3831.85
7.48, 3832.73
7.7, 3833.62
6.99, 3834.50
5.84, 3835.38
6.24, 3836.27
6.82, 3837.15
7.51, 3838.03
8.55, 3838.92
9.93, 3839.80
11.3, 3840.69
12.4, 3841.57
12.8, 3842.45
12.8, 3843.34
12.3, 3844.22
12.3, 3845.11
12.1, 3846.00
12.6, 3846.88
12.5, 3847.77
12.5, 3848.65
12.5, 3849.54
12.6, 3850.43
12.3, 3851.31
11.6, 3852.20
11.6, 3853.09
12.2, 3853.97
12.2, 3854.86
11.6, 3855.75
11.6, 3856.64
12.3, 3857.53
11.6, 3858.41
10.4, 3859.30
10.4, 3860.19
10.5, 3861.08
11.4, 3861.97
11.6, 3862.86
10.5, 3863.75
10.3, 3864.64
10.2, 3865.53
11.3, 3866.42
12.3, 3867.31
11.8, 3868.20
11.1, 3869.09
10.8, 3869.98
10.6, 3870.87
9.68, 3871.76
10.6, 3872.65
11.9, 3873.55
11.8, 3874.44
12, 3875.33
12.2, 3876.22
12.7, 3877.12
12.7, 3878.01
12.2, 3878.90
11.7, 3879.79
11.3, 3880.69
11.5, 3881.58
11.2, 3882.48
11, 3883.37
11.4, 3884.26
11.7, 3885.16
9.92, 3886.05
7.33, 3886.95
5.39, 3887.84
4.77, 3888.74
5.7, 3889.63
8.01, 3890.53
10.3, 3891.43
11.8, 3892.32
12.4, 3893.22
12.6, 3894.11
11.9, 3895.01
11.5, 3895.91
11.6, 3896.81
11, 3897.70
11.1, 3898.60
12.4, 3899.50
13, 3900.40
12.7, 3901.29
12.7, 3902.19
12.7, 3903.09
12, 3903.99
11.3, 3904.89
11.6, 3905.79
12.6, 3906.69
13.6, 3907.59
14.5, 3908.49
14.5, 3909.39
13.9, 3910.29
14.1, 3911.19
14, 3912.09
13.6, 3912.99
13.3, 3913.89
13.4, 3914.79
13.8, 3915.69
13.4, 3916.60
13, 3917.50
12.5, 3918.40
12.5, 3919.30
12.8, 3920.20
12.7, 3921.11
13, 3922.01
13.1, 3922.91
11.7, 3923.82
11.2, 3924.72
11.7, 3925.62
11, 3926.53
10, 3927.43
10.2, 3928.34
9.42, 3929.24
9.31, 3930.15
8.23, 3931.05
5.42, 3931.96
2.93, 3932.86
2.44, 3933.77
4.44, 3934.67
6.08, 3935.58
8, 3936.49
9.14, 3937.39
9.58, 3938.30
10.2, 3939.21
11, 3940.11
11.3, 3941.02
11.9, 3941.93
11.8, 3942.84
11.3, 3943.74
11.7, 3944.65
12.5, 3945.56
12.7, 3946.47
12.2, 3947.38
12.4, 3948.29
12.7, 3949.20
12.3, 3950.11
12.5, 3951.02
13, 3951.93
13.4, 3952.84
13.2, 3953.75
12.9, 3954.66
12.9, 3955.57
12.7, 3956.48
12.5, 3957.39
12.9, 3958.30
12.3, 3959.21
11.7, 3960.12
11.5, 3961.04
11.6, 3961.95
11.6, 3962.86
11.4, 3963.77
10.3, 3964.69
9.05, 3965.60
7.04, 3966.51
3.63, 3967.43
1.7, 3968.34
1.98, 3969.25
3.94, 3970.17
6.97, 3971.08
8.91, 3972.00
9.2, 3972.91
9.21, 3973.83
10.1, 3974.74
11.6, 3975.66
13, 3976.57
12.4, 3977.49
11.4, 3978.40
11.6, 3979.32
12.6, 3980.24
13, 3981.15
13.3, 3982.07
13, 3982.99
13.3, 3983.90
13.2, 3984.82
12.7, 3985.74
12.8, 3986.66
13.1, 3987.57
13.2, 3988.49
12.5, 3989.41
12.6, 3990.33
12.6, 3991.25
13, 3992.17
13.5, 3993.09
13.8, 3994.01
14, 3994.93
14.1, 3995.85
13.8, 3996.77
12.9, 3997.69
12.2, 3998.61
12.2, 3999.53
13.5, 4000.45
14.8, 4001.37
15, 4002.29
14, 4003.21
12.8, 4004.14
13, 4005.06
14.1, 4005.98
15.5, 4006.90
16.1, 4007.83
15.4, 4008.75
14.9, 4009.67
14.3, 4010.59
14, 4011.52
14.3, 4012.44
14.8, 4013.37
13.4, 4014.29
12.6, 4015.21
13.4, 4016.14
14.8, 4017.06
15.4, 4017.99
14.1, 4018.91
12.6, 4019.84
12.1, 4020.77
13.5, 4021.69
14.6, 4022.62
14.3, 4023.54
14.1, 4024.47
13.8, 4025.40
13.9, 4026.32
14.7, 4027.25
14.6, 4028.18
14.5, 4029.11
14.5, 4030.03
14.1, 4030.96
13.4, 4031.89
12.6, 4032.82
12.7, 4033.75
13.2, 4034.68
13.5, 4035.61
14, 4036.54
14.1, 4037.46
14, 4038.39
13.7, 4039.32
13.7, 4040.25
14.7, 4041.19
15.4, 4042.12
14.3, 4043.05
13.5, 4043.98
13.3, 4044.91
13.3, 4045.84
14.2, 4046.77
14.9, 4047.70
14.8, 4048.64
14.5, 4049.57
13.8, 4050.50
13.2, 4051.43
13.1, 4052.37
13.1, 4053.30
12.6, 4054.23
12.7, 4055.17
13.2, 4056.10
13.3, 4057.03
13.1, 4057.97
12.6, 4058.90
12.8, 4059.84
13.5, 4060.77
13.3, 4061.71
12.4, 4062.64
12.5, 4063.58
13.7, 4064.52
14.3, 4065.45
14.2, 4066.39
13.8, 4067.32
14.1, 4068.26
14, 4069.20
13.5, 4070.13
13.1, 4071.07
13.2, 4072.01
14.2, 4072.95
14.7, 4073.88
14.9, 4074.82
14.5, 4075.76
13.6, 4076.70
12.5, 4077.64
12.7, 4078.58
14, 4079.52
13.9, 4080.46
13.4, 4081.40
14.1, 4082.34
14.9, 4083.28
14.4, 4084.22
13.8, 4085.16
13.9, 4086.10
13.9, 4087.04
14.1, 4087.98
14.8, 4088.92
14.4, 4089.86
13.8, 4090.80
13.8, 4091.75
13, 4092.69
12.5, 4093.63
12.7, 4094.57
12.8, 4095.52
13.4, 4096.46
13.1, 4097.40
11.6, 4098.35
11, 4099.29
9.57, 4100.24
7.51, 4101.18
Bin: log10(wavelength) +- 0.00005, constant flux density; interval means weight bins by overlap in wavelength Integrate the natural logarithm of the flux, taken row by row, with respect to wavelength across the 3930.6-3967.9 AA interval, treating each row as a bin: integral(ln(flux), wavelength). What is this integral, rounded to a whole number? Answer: 85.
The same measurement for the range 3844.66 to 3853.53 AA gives 22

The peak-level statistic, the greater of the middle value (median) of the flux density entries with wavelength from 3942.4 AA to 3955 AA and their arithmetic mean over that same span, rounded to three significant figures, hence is 12.5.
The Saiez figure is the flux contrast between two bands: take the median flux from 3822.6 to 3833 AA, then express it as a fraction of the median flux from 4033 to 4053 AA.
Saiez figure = 0.86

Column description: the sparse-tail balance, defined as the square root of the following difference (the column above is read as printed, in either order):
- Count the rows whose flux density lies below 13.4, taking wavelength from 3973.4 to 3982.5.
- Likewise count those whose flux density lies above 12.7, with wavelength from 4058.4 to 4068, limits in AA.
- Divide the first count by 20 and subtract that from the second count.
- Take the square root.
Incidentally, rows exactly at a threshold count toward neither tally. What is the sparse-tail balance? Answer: 2.55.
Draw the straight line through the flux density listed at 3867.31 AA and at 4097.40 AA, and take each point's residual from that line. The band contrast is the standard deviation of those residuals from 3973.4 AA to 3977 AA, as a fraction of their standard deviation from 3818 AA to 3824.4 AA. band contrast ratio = 1.0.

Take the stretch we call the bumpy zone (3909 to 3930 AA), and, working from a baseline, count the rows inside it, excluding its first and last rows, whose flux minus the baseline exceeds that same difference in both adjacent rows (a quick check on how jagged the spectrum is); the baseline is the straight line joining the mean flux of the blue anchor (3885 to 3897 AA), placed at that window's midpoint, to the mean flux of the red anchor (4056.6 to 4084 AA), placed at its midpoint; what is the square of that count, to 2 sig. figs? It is 36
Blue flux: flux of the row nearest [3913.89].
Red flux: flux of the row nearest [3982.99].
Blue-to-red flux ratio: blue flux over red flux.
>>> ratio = 1.02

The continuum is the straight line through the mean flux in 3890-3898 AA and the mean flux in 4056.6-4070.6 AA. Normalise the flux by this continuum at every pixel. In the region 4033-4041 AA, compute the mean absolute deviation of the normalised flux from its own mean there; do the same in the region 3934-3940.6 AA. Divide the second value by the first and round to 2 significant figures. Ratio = 6.1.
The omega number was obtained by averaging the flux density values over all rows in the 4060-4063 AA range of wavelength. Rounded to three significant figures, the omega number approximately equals 13.1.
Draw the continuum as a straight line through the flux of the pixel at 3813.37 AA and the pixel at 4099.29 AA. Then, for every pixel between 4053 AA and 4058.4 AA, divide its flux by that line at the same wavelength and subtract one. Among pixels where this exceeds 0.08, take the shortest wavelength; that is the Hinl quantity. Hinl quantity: 4053.30 AA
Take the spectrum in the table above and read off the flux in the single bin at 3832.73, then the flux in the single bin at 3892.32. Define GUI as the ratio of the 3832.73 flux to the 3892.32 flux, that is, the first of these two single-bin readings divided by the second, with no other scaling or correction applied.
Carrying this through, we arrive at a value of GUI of 0.63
